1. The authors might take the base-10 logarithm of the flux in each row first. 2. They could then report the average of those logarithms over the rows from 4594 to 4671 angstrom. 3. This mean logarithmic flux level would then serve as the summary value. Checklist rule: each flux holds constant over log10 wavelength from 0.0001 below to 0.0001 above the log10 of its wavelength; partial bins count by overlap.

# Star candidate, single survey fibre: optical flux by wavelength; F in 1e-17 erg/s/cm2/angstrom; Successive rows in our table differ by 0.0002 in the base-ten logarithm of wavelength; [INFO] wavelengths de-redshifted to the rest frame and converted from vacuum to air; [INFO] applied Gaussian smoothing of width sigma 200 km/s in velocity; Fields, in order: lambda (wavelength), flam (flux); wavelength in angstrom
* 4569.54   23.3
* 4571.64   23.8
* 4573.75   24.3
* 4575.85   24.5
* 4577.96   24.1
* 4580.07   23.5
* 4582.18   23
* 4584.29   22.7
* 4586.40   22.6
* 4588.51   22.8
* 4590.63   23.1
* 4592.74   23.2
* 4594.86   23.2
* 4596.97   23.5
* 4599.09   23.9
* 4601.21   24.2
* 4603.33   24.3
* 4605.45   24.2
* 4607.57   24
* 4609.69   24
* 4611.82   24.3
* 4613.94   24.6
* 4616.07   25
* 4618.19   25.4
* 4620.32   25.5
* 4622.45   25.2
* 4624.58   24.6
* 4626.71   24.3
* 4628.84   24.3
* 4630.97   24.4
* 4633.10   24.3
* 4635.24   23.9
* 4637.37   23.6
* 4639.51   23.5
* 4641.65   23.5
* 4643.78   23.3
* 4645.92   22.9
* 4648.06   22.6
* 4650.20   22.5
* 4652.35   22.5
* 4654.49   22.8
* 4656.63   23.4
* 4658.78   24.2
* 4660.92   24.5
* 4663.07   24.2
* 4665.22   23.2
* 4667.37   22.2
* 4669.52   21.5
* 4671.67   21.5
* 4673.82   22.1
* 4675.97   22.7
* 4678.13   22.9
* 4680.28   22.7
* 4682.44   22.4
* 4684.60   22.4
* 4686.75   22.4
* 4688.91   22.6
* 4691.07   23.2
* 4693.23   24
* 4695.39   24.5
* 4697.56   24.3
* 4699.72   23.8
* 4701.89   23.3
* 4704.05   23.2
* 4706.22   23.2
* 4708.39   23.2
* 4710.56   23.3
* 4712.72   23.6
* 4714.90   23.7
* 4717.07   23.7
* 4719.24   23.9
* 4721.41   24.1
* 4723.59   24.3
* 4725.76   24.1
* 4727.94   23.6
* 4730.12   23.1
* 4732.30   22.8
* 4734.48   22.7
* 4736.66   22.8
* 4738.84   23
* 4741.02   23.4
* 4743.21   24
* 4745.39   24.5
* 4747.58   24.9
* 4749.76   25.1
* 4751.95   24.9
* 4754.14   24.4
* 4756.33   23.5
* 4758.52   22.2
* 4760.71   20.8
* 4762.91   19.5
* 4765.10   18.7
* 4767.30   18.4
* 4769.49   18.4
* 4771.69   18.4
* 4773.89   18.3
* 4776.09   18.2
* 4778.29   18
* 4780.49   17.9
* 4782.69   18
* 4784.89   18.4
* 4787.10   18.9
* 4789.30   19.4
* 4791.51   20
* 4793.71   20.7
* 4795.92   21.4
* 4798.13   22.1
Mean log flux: 1.38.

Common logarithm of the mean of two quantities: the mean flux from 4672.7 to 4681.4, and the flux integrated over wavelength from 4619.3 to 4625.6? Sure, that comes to 1.96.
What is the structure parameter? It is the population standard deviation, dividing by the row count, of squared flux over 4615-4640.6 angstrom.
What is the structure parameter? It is 31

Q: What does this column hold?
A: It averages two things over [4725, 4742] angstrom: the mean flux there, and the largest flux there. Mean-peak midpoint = 23.6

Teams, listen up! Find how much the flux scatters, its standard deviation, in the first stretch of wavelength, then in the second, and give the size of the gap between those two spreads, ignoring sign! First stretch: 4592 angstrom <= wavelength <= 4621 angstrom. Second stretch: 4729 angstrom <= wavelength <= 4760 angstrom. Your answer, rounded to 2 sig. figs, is 0.24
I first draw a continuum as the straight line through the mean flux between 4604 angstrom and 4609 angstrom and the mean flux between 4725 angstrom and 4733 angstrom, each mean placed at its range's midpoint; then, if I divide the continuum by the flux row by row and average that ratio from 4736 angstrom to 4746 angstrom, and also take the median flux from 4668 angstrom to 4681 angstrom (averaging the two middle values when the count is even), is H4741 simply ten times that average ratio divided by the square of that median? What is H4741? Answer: 0.0198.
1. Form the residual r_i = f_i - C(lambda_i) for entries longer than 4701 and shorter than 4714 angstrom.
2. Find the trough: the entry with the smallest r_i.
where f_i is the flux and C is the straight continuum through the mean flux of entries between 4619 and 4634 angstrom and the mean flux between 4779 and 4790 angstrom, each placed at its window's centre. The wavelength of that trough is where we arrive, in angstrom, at 4704.05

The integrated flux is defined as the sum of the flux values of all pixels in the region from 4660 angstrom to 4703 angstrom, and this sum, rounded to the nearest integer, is 460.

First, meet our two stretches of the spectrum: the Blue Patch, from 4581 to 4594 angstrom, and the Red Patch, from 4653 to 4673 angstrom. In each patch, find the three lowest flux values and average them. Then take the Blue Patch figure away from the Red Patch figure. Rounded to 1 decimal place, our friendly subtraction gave -1.0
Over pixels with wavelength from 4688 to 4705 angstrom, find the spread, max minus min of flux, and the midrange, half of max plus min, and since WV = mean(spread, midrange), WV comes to 12.7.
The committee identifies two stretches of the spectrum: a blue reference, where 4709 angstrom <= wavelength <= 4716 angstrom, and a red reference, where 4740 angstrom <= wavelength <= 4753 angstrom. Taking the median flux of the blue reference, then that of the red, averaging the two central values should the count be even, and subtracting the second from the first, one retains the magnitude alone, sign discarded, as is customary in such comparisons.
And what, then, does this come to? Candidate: 1.1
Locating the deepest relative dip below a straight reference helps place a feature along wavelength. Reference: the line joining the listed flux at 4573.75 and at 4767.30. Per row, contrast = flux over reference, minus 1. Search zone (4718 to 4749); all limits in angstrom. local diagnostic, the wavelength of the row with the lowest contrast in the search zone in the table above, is 4734.48 angstrom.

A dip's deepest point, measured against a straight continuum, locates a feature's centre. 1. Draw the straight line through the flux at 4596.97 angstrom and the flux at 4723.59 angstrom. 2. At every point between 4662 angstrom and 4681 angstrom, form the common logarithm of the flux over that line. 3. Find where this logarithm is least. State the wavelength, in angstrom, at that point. 4671.67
